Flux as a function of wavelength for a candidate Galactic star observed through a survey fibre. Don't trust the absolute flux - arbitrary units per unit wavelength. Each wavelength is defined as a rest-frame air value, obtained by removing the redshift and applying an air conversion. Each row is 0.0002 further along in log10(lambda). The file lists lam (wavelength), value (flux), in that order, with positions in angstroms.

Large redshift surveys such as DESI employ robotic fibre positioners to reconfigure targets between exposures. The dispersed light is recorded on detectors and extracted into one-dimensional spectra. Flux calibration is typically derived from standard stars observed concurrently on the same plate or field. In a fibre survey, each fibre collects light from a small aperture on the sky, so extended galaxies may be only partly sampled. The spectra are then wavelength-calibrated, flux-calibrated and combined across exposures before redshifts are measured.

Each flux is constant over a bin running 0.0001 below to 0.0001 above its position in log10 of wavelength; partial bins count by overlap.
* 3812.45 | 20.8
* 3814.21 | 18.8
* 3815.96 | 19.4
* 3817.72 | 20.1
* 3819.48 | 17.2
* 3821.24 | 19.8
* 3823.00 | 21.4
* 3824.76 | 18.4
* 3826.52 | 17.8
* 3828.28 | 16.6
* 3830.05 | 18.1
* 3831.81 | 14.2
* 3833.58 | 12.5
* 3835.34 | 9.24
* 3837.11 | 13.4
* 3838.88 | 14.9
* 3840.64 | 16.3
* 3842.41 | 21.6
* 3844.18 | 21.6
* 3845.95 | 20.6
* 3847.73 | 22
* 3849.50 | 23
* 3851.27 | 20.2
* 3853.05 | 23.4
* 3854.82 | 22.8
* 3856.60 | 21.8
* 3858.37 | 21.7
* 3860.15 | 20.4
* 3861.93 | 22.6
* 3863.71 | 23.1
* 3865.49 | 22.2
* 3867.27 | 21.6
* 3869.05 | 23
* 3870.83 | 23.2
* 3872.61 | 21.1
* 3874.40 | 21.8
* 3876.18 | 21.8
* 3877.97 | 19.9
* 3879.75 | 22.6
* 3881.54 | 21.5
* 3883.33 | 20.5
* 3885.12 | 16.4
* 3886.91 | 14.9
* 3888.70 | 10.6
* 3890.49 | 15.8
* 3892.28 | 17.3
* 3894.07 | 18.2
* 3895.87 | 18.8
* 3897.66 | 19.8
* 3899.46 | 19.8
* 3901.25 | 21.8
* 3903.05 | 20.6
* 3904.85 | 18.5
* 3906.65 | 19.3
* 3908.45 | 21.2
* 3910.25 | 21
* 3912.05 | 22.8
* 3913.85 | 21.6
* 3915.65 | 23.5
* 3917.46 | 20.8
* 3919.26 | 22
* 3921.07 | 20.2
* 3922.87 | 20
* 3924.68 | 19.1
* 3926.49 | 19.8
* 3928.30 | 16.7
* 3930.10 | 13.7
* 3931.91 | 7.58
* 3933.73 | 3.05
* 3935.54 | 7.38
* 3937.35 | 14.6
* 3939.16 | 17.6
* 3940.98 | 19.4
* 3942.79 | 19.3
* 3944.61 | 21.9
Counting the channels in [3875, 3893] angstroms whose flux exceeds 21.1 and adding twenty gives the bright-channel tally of 23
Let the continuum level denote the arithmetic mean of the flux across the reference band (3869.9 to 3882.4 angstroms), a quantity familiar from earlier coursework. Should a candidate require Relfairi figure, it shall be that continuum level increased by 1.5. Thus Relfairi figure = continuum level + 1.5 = 23.2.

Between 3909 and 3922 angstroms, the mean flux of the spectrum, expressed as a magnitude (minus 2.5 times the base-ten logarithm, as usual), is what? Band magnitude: -3.34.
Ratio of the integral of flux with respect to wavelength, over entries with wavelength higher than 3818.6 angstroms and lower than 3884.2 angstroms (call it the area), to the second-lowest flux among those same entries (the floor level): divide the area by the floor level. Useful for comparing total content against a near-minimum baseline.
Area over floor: 104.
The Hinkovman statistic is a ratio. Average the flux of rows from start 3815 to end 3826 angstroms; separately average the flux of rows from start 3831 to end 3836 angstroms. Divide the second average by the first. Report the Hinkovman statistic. 0.62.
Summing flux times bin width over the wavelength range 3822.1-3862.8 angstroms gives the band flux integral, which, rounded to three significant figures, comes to 769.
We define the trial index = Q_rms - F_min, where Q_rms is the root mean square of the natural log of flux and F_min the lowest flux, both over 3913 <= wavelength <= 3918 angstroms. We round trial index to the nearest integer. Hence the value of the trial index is -18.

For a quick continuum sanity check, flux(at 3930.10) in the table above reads 13.7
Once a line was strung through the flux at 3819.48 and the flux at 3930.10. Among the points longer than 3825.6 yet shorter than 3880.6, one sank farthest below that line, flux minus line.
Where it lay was 3835.34 angstroms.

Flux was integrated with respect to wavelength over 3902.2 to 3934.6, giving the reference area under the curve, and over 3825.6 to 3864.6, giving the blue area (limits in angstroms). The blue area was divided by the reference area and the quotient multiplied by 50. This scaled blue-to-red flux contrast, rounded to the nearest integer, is 62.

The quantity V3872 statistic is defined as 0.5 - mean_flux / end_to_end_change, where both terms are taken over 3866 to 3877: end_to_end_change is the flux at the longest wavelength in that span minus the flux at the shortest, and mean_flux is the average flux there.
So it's -110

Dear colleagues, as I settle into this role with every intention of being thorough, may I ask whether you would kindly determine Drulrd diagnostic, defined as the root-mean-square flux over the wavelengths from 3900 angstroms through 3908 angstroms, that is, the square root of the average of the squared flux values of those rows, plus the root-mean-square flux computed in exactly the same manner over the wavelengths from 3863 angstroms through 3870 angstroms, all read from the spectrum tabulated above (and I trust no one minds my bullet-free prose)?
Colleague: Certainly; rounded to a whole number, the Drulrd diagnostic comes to 43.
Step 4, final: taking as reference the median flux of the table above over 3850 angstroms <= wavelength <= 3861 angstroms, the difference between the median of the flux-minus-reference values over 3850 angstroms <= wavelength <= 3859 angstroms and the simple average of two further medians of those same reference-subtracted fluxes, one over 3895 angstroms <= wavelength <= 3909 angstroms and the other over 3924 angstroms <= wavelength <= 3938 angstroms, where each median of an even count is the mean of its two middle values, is 4.8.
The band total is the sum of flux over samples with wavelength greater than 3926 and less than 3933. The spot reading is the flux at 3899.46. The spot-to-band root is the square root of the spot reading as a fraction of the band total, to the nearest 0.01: 0.59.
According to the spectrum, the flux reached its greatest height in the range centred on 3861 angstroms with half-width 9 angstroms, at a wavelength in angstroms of 3853.05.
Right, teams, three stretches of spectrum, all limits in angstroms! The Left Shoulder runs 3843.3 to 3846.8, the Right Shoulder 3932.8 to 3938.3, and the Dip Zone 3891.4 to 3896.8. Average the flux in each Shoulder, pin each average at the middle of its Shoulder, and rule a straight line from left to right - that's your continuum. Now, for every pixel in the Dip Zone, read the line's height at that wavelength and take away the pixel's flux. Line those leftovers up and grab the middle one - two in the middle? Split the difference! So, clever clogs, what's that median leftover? -4.0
